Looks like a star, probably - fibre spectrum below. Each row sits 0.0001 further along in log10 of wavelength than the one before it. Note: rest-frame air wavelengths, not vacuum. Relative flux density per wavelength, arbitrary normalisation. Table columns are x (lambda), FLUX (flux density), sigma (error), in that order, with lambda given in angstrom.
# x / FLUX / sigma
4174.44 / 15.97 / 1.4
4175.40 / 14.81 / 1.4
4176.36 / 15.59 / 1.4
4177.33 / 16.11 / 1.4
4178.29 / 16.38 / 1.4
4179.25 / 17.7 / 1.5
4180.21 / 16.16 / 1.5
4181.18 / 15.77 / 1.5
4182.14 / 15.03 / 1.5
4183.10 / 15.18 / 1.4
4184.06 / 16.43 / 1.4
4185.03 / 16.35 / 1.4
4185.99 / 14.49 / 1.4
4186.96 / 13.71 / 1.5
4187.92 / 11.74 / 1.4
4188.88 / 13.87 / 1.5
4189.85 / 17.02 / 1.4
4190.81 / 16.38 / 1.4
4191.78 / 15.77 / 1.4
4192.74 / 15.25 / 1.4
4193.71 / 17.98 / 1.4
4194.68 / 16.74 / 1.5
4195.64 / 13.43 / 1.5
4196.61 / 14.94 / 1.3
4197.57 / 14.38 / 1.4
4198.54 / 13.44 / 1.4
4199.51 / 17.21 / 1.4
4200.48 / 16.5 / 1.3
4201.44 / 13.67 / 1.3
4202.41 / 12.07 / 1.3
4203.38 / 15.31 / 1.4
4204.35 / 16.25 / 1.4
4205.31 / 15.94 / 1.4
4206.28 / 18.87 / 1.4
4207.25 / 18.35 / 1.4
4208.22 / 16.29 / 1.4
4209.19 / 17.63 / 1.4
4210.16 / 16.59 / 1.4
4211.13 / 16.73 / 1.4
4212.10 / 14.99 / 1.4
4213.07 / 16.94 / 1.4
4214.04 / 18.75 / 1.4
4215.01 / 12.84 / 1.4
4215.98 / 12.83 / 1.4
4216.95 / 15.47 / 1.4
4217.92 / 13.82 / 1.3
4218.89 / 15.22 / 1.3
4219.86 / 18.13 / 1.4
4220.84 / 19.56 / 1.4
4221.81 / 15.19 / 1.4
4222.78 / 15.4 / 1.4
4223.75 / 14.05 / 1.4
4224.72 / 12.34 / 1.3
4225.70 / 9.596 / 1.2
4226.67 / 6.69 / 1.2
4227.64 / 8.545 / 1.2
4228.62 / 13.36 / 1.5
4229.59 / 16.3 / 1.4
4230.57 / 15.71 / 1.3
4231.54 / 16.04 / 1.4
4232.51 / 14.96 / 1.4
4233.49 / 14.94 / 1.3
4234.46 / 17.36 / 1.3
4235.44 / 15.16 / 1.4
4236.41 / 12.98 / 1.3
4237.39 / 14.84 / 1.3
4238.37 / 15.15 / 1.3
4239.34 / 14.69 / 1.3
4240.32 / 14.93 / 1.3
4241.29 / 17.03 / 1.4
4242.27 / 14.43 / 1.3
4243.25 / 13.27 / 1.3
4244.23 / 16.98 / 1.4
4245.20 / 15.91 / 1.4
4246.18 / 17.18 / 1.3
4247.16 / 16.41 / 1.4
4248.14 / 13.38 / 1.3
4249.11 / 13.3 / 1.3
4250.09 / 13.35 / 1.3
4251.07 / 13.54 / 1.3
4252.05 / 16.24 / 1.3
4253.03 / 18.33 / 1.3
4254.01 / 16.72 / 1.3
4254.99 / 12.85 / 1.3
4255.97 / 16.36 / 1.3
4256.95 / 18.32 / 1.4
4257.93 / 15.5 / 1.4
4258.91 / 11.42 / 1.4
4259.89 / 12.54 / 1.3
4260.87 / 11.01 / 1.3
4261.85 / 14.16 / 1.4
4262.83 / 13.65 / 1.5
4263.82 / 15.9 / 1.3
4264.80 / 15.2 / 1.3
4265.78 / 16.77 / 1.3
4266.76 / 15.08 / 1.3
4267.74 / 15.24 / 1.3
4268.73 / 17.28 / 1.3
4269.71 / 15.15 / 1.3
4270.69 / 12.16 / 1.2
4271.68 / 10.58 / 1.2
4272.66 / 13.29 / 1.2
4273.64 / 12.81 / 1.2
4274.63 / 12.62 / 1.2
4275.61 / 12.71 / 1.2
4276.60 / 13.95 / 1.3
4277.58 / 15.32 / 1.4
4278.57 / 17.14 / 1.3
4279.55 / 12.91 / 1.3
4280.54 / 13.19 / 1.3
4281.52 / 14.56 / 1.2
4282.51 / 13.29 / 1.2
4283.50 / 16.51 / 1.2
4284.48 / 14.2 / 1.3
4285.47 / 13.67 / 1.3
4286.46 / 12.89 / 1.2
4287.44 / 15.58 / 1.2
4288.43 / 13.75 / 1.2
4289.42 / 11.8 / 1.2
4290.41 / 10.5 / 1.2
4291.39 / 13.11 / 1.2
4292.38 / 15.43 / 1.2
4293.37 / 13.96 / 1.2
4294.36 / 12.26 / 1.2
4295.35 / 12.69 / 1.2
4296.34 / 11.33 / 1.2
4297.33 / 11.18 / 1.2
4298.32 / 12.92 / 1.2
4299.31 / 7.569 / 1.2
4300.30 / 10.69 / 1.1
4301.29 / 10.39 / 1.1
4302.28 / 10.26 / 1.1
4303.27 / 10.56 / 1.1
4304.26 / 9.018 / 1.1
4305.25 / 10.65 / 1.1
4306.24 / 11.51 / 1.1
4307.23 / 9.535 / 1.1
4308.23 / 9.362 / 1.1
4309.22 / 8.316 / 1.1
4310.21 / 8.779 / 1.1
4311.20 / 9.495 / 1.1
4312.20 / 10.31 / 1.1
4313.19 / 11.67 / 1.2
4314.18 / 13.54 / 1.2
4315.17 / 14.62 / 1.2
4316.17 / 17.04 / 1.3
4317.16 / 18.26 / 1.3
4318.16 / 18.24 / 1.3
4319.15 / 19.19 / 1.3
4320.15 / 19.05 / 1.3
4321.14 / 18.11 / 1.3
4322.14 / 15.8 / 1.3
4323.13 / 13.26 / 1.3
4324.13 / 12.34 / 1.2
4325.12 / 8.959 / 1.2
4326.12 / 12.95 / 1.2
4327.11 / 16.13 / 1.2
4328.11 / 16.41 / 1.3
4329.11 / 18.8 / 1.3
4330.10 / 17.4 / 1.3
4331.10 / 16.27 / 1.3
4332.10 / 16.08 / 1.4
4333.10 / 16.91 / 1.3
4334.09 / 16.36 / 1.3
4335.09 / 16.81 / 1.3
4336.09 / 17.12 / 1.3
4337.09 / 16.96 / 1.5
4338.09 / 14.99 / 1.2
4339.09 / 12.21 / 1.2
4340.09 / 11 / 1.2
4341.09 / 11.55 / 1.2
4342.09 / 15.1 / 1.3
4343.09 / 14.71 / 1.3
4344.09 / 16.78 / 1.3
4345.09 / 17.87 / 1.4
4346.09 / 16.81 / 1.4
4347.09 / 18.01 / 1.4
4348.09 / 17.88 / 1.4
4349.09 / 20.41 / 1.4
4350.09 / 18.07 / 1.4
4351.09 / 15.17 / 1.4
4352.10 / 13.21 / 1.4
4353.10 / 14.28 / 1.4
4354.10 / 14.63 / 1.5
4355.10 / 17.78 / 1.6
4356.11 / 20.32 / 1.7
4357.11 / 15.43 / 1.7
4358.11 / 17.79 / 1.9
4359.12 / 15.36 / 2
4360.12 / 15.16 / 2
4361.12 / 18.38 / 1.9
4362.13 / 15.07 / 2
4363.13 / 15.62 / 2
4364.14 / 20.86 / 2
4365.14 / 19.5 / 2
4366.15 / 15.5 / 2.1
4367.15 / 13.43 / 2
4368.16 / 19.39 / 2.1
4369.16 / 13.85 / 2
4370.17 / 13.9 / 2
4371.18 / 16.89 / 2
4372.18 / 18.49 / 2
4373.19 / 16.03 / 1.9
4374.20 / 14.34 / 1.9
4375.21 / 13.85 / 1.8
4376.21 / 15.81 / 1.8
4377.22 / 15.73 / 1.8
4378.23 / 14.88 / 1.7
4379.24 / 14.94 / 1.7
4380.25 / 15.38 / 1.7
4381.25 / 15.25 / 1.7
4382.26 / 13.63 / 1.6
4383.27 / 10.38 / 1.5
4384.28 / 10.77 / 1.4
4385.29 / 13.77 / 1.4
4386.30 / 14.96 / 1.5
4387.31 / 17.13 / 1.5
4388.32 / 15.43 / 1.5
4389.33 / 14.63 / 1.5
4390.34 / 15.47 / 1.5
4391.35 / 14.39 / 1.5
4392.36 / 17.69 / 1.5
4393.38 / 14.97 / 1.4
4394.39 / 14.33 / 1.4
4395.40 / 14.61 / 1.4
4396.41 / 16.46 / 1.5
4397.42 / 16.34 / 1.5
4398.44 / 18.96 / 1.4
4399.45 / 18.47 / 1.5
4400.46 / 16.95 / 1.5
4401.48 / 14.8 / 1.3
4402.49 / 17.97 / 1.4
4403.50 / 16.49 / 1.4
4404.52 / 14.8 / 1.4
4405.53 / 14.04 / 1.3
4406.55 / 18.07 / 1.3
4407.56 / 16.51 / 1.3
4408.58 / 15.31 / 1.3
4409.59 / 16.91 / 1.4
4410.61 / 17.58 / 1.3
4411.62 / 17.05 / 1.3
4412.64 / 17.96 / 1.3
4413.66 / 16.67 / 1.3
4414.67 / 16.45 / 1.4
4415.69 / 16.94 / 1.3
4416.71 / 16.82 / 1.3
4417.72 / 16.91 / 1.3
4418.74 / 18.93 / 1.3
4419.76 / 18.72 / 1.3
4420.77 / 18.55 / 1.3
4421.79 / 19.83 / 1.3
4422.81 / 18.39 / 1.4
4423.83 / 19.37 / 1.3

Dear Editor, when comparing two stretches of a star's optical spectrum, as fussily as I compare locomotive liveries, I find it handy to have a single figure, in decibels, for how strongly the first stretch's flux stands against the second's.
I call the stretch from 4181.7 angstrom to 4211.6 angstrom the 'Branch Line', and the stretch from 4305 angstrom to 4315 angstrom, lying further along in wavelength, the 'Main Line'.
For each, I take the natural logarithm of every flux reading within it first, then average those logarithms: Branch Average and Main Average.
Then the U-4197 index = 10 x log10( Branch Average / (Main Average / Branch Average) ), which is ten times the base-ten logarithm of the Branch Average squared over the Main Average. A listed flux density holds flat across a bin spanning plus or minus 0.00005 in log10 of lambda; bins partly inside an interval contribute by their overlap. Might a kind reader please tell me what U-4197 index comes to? 5.1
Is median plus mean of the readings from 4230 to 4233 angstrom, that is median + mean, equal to 31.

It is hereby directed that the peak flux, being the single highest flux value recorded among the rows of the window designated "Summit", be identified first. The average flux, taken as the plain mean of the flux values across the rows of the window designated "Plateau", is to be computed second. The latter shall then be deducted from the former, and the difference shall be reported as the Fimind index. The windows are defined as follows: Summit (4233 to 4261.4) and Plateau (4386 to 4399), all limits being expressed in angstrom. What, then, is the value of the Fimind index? 2.5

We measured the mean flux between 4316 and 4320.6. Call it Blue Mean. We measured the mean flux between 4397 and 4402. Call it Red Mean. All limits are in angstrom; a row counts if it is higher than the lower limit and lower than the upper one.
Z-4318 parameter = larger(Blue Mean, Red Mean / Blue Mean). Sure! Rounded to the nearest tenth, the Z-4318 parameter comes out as 18.4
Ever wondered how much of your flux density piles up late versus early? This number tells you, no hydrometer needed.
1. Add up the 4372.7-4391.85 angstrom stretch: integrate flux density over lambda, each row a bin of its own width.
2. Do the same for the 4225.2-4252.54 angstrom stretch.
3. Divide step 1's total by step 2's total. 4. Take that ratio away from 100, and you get 99.3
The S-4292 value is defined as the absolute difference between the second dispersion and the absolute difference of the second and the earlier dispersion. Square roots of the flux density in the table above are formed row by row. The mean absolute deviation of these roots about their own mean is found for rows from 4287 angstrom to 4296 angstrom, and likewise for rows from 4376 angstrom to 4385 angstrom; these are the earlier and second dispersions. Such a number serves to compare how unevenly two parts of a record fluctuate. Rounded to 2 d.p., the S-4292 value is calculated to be 0.18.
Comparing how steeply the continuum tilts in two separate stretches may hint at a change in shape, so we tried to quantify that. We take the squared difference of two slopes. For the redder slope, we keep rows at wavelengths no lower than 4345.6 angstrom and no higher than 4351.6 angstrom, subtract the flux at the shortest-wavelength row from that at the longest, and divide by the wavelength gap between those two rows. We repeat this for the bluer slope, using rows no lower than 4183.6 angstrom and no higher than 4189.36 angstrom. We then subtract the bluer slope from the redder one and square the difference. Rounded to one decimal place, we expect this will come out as 0.0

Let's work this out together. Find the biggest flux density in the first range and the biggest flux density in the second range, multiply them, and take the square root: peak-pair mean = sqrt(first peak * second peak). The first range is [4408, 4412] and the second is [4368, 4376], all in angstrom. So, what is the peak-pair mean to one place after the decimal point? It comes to 18.5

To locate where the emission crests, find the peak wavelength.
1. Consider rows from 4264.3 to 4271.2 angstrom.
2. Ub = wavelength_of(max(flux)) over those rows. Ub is 4268.73 angstrom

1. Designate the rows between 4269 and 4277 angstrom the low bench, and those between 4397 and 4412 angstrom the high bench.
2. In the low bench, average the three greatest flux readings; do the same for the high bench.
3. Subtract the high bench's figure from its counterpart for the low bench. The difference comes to -4.4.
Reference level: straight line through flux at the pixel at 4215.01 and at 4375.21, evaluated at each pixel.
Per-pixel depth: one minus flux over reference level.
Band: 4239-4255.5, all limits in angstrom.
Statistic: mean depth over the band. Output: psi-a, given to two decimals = -0.17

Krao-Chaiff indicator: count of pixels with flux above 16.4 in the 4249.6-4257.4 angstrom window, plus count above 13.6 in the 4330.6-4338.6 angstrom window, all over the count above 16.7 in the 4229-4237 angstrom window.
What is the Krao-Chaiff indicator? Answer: 11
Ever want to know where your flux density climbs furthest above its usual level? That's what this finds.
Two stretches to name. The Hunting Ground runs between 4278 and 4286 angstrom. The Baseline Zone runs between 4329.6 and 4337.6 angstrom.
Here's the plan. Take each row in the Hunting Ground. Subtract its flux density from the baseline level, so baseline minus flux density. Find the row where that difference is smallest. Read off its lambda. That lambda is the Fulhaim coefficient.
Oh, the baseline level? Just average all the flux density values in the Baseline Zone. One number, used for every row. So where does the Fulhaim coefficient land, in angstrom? 4278.57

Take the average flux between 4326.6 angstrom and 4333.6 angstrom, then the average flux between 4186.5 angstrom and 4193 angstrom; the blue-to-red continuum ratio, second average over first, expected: 0.88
